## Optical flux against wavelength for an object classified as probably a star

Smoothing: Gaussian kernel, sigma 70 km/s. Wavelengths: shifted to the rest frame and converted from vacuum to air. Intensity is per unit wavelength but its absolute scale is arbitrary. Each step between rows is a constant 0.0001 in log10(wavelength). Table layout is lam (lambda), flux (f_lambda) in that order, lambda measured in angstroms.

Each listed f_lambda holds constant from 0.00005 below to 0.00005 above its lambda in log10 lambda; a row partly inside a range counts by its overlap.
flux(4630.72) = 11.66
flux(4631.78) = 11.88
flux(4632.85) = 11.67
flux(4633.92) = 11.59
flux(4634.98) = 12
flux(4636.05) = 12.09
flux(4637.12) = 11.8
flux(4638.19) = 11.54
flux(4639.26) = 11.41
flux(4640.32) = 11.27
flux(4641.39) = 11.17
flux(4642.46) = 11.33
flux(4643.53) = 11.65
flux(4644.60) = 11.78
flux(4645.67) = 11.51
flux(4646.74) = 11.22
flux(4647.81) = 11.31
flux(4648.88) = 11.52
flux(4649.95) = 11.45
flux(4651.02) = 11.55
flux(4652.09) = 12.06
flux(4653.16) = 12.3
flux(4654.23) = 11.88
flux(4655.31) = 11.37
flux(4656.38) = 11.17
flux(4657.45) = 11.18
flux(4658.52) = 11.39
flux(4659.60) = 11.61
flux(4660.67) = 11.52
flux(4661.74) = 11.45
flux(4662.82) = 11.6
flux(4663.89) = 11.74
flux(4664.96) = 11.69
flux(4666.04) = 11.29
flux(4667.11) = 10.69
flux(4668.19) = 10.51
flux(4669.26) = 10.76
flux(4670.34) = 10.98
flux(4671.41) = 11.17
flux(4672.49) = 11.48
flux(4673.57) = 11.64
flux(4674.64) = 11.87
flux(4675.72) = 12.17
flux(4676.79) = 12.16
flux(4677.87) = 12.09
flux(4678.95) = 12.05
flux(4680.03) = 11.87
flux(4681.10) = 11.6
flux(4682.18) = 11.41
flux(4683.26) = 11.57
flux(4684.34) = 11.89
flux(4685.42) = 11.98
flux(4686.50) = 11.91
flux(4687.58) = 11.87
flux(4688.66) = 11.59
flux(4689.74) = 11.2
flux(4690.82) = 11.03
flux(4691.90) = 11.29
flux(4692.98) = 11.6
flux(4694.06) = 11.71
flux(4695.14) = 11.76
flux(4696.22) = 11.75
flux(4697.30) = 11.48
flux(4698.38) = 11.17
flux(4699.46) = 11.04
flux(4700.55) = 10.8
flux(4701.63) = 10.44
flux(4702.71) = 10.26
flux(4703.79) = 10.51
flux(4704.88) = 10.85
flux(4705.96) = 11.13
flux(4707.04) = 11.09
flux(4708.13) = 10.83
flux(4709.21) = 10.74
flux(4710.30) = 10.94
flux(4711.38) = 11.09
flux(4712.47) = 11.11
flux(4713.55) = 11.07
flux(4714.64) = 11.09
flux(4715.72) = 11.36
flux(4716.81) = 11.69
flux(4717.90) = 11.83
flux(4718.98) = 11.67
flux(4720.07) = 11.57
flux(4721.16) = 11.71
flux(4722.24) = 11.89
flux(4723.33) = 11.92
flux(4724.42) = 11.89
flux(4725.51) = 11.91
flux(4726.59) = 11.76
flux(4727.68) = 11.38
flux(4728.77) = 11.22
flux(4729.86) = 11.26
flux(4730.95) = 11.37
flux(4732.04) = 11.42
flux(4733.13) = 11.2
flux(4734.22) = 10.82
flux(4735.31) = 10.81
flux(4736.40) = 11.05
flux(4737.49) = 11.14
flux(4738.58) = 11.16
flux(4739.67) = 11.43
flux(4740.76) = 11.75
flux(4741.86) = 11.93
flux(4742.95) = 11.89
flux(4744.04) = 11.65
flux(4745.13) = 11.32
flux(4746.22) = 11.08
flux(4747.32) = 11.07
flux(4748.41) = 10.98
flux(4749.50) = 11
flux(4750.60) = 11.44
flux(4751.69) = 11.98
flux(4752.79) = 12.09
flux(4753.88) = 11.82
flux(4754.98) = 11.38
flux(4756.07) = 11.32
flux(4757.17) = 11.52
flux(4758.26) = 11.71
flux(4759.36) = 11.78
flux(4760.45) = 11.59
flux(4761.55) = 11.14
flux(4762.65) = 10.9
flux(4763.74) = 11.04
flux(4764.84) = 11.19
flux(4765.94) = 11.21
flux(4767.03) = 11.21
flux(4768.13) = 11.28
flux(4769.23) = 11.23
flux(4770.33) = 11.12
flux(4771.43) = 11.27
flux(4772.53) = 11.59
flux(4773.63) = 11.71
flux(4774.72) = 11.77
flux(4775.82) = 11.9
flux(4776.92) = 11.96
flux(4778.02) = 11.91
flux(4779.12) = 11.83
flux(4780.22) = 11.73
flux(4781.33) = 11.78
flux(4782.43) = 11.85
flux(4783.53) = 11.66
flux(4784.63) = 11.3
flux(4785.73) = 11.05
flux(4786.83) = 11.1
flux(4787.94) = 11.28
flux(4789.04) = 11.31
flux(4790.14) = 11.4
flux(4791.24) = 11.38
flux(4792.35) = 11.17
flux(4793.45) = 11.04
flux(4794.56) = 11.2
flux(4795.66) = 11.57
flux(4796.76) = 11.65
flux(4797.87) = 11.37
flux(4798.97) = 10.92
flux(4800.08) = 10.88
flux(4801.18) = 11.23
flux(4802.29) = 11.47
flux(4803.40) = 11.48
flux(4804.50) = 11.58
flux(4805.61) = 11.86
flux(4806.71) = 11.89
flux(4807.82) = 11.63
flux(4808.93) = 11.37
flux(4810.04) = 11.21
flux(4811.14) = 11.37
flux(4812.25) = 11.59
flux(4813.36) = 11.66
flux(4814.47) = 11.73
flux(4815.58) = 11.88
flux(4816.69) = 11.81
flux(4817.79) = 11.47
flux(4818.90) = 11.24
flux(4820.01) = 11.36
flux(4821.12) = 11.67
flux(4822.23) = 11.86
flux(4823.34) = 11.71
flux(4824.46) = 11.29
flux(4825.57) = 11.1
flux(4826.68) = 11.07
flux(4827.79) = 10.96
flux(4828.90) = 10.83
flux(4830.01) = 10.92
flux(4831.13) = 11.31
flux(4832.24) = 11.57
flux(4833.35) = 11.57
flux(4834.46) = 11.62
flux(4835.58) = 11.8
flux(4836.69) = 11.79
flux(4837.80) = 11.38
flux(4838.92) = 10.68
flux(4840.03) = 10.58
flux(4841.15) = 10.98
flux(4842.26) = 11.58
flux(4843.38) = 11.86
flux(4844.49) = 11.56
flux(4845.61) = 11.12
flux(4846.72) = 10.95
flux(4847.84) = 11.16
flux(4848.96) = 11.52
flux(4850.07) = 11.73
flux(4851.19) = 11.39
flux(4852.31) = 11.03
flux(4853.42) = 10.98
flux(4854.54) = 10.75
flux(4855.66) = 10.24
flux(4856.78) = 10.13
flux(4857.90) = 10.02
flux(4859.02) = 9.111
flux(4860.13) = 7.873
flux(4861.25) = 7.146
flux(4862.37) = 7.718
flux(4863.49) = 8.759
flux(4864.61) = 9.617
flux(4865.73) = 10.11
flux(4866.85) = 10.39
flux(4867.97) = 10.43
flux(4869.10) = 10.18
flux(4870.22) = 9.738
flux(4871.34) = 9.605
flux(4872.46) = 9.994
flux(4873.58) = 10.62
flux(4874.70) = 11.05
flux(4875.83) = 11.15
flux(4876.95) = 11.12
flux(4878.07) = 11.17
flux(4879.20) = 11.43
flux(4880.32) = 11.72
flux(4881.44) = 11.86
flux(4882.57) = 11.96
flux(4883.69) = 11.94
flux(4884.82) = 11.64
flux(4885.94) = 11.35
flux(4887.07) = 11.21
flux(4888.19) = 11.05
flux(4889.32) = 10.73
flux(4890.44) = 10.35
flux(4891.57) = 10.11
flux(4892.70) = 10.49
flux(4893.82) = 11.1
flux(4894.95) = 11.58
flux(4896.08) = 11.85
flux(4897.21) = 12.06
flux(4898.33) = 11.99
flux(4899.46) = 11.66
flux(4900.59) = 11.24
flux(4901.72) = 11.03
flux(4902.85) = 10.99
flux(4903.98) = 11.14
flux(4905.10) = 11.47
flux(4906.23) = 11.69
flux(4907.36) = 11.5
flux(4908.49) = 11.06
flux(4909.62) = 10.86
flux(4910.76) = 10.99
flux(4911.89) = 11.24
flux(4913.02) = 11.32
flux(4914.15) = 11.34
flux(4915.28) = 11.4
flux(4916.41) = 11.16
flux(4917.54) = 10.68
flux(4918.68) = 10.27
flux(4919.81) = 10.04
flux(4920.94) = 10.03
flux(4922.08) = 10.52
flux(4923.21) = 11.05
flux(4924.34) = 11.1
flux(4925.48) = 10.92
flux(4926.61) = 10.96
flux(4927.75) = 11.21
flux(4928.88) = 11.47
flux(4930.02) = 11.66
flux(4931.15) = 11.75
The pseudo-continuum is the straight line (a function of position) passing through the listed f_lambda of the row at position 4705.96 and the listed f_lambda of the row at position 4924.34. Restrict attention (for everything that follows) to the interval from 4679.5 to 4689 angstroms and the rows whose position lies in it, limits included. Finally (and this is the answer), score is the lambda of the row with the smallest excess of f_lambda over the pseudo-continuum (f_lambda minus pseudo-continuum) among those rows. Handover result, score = 4682.18 angstroms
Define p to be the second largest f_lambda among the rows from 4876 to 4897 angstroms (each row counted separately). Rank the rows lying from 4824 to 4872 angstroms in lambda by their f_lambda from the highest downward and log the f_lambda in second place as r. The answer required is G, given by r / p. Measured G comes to 0.99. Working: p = 11.94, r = 11.8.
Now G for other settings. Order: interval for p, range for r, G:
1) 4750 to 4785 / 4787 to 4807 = 0.99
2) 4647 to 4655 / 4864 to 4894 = 0.99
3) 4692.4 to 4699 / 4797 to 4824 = 1.01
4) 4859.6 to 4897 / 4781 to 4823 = 0.99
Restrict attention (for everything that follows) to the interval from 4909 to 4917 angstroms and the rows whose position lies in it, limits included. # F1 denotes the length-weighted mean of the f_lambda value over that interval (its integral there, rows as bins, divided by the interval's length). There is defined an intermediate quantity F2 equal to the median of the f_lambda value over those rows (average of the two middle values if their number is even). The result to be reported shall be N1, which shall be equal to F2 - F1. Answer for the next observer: 0.06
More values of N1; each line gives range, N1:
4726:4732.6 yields -0.04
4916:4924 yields -0.02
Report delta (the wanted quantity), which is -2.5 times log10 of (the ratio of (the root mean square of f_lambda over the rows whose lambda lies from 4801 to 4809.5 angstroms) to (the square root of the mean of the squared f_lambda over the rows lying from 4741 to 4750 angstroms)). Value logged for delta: -0.02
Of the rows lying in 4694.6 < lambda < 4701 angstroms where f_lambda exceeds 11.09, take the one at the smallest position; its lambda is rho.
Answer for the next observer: 4695.14 angstroms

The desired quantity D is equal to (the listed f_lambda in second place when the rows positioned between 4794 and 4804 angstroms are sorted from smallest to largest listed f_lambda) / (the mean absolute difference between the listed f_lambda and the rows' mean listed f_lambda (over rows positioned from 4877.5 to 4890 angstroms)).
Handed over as 33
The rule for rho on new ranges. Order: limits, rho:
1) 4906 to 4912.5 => 4906.23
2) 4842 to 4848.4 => 4842.26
